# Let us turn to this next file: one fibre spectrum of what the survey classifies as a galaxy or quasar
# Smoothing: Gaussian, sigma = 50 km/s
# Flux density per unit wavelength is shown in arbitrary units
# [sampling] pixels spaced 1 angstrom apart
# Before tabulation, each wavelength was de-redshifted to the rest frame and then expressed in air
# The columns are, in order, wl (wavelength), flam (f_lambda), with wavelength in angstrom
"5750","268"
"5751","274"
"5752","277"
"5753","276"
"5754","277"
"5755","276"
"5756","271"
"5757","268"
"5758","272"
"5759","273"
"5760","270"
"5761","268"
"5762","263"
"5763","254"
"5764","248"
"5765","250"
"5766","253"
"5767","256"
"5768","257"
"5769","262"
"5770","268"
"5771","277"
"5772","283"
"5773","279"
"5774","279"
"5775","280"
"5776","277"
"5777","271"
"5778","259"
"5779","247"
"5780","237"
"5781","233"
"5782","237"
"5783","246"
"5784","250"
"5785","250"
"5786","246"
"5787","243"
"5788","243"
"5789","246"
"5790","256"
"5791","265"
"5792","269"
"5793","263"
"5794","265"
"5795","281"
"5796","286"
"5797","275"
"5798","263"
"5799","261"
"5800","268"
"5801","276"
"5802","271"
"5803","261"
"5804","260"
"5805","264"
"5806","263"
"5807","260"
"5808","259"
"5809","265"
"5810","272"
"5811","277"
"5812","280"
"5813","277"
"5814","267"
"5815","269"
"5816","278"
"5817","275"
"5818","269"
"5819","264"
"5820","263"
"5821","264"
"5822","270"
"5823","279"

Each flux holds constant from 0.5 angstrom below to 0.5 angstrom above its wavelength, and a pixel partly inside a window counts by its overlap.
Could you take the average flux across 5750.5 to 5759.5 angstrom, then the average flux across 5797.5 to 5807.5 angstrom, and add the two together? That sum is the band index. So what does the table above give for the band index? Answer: 538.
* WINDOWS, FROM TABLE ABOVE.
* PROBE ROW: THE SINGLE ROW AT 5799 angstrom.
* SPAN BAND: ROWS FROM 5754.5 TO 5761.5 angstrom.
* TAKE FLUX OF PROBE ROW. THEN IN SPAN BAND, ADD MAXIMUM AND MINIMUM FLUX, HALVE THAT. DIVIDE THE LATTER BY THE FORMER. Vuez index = 1.04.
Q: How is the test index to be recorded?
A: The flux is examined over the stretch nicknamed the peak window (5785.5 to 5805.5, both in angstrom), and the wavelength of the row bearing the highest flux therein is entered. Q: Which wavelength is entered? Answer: 5796 angstrom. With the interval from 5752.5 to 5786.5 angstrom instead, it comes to 5772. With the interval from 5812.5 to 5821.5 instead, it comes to 5816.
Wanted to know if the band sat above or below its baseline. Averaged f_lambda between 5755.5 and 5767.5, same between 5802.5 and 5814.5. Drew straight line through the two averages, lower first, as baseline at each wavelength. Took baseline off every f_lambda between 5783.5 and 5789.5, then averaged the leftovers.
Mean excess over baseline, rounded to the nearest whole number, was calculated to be -18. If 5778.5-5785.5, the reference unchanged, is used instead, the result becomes -21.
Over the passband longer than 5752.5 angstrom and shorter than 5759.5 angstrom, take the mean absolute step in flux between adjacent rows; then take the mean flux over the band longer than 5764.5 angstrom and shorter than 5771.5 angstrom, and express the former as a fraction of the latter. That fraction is 0.0096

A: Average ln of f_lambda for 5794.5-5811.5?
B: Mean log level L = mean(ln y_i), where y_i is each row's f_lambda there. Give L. 5.59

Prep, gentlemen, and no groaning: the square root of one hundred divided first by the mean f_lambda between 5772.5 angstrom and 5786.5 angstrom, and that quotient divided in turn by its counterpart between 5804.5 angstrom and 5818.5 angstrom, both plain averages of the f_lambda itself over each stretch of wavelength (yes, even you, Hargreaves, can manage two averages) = 0.0380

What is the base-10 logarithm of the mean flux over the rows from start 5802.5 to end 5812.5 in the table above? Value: 2.43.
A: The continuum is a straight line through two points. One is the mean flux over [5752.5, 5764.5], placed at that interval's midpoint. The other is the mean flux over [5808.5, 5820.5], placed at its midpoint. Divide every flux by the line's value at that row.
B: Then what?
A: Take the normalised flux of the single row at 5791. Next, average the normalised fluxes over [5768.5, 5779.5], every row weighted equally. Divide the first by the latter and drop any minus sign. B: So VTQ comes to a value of 0.97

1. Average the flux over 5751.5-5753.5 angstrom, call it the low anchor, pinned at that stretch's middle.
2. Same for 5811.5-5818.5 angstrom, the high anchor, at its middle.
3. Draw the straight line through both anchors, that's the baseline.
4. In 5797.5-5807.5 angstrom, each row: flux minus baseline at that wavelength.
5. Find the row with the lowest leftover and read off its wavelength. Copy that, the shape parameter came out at 5804 angstrom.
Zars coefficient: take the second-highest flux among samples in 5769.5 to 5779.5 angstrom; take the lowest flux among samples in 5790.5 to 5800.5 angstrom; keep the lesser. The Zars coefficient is 261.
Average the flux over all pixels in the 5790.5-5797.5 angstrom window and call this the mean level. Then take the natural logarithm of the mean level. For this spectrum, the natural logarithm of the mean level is 5.61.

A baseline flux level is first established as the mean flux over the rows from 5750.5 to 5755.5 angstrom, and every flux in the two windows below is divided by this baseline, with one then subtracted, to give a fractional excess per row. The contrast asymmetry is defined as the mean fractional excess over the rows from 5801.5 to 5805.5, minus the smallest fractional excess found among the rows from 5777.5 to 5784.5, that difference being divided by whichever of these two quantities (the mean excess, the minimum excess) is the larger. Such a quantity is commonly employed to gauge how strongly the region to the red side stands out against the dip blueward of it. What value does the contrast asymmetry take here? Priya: -2.58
